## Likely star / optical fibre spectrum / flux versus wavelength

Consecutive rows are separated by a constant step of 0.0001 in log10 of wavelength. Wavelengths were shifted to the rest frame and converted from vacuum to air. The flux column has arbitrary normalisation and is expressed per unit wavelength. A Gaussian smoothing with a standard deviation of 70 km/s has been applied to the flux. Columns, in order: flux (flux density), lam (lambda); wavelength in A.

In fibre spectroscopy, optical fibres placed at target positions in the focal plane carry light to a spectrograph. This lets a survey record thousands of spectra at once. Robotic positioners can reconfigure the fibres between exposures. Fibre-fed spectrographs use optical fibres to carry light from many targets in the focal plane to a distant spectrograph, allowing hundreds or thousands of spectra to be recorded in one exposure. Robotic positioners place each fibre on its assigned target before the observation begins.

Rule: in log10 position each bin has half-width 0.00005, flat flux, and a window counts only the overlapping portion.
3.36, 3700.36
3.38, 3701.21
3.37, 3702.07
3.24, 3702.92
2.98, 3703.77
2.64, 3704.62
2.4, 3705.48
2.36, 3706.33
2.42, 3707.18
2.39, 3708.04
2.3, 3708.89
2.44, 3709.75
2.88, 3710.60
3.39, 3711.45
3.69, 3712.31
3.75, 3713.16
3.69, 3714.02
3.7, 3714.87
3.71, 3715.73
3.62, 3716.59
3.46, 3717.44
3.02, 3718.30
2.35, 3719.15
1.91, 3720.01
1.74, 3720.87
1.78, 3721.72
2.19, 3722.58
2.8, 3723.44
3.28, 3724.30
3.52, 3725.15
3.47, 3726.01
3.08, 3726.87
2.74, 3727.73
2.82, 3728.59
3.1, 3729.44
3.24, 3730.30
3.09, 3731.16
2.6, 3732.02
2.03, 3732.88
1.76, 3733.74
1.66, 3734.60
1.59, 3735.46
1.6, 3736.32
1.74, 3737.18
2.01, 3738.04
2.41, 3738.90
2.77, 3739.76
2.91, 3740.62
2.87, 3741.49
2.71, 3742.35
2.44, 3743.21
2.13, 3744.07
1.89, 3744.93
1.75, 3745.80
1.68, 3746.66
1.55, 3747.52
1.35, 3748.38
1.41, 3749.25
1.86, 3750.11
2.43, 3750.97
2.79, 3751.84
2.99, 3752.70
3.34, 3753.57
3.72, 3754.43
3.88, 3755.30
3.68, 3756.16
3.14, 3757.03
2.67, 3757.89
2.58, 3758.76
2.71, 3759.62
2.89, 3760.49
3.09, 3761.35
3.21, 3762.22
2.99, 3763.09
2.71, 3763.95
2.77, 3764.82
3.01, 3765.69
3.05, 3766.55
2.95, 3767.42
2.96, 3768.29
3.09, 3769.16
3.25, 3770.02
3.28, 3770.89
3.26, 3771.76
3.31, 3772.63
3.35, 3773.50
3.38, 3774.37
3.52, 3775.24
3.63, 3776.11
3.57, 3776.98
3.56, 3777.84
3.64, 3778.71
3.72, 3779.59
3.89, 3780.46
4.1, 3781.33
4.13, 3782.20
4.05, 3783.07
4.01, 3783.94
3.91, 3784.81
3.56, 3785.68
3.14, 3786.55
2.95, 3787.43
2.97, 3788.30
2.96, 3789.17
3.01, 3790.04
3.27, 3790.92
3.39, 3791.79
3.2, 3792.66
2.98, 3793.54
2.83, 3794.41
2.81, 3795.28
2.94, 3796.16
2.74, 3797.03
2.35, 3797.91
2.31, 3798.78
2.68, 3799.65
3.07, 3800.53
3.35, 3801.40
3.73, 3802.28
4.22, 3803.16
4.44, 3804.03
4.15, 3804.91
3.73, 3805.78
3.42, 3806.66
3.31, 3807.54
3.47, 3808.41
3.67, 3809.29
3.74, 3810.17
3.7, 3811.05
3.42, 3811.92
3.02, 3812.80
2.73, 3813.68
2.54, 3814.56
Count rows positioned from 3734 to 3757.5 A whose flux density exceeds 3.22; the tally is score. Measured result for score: 4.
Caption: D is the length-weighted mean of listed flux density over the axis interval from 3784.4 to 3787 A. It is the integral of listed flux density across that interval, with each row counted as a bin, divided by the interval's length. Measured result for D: 3.5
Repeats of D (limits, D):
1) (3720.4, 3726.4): 2.7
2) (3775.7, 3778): 3.6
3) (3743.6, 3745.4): 2.0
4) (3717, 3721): 2.6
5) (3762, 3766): 2.9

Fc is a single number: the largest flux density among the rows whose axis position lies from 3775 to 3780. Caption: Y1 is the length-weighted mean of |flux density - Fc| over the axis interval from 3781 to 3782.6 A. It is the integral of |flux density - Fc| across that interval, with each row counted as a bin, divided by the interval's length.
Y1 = 0.4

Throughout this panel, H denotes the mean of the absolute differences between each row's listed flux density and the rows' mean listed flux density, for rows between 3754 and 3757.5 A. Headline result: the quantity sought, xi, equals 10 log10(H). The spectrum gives -6.3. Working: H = 0.23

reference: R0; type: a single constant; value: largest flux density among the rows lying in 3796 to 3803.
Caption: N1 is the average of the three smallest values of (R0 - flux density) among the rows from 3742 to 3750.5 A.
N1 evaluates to 1.30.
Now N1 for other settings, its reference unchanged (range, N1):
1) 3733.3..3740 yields 1.33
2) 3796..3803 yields 0.35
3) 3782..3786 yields -0.33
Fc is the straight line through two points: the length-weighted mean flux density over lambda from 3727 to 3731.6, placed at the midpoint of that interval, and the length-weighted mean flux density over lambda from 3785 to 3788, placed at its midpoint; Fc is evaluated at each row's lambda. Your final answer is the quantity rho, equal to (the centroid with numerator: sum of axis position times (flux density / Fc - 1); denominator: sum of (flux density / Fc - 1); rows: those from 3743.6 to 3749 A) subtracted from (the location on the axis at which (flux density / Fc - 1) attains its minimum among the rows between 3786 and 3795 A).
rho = 47.9 A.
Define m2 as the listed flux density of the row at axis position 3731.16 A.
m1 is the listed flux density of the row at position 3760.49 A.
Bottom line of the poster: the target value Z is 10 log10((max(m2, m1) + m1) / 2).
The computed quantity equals 4.76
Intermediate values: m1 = 2.89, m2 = 3.09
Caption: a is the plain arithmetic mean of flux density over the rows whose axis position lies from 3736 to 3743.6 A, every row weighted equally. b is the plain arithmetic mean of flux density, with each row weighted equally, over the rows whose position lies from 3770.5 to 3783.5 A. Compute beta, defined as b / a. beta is 1.5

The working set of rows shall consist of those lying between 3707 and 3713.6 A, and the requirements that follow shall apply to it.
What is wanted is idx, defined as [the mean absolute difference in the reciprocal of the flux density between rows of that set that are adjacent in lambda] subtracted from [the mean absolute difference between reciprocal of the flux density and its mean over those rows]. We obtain 0.035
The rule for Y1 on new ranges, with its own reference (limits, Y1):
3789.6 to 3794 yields 0.6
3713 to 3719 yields 0.2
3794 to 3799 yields 1.0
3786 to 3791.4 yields 0.7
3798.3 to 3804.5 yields 0.7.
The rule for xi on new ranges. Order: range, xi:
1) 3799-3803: -4.8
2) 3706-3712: -5.1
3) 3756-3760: -4.4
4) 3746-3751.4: -5.4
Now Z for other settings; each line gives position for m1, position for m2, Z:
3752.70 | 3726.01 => 5.09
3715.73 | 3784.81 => 5.81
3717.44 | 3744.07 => 5.39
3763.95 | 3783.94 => 5.26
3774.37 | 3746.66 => 5.29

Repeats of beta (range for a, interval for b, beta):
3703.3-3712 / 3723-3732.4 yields 1.2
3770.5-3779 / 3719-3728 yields 0.8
